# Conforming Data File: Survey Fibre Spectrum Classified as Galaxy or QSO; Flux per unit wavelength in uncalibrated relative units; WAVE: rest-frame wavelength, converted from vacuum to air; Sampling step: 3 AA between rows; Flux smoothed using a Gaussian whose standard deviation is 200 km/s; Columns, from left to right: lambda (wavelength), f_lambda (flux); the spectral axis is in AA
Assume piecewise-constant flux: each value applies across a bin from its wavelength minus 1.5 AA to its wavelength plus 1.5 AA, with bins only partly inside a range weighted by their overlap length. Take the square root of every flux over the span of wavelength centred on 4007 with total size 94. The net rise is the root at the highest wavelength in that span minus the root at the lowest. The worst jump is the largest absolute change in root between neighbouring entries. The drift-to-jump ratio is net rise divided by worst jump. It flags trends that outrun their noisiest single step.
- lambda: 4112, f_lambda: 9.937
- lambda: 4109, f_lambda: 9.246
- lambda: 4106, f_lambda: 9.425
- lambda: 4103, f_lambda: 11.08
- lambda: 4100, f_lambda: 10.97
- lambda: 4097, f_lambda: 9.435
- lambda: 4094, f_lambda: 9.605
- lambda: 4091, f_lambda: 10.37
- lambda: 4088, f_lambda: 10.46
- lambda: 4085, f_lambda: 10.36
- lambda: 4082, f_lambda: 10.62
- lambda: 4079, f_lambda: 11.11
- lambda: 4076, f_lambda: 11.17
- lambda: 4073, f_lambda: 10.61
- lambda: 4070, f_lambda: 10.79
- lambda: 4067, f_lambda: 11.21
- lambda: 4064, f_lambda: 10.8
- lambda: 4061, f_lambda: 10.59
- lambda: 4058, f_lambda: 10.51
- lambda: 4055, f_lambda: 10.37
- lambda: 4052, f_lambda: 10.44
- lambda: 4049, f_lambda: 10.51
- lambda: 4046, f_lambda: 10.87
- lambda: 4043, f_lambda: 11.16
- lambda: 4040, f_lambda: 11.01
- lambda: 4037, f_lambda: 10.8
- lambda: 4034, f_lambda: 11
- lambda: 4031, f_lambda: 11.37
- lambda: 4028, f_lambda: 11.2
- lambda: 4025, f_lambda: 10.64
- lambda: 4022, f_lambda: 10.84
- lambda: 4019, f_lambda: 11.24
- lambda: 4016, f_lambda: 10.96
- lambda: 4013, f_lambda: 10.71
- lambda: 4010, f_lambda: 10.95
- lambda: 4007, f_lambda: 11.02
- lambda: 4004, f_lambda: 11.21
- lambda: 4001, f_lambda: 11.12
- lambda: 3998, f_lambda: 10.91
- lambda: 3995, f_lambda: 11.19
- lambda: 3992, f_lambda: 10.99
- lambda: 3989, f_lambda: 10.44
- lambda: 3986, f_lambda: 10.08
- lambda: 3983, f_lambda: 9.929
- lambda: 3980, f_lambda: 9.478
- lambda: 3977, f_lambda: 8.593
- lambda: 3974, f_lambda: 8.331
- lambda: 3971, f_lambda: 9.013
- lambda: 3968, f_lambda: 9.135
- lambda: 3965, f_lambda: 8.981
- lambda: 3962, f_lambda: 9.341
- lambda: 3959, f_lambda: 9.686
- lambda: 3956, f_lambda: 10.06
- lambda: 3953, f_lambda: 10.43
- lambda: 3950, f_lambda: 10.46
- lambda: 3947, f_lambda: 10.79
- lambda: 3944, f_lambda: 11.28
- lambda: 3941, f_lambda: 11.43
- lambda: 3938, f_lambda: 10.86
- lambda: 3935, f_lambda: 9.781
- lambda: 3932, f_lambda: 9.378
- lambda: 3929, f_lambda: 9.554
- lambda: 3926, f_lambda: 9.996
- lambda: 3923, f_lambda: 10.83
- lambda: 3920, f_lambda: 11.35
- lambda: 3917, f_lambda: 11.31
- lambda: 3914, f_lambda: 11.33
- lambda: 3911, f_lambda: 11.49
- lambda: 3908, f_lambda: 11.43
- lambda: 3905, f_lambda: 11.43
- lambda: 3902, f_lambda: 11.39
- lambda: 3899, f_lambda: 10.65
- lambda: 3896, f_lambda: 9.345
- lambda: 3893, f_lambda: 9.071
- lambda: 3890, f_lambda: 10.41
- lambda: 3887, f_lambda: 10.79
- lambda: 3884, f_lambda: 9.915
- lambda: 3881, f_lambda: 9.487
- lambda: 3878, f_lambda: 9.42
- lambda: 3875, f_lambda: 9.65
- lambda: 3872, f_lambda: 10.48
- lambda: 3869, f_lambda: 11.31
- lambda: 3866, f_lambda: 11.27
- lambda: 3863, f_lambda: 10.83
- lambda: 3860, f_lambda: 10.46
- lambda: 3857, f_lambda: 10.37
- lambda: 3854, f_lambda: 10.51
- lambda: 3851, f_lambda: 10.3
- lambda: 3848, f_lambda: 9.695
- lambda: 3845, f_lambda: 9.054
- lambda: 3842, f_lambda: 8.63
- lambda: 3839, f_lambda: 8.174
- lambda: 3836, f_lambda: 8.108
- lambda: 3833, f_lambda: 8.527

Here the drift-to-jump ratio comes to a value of 1.2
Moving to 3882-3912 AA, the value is 1.1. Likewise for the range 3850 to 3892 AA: 0.1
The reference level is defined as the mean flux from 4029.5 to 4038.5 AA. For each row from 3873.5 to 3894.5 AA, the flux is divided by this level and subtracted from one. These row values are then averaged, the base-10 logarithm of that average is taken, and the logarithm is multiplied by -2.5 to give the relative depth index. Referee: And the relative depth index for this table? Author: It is 2.4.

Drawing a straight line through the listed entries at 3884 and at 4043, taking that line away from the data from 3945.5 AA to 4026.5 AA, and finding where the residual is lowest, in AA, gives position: 3974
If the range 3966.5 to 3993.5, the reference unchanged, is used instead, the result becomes 3974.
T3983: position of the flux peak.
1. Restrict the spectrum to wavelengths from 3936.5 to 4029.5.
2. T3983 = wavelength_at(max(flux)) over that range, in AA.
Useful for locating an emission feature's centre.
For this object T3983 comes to 3941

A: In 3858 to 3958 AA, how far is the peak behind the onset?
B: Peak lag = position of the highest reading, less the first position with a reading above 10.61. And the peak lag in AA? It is 48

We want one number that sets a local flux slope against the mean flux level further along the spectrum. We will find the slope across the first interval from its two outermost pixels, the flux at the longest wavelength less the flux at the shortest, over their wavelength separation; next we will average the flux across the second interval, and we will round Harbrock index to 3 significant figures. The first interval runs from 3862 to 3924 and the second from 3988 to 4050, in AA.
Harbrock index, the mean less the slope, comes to 11.0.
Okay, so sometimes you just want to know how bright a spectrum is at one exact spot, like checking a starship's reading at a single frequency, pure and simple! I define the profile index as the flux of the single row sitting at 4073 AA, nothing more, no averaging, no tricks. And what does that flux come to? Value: 10.61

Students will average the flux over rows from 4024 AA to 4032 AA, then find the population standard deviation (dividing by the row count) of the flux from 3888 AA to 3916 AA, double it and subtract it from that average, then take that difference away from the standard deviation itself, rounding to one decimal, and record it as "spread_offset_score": -8.4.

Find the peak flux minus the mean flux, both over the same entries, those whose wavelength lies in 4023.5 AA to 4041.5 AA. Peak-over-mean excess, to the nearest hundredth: 0.37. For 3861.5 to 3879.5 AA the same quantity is 0.82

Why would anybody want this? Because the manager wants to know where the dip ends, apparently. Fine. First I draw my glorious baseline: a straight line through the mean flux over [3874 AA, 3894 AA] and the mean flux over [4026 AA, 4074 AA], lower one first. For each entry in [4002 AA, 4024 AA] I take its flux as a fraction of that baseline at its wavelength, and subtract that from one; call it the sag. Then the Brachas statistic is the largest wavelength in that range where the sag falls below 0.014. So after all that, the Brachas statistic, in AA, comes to 4022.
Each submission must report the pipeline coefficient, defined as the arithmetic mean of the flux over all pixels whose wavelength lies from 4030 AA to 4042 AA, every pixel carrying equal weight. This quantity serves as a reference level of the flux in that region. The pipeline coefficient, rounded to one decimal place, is 11.0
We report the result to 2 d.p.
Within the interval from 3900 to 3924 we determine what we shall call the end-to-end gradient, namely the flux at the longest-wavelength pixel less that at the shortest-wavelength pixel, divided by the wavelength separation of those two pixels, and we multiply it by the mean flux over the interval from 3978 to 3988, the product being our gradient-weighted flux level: -0.26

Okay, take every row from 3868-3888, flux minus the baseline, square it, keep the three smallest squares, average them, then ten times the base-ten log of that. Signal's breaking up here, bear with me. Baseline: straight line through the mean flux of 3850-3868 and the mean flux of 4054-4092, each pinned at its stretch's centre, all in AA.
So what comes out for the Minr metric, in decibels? -8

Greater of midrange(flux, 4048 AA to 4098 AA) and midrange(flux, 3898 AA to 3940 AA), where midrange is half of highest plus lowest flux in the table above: 10.4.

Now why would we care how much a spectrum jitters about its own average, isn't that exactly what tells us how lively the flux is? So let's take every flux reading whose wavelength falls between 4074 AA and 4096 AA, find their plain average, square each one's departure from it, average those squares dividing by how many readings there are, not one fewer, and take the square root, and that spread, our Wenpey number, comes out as 0.49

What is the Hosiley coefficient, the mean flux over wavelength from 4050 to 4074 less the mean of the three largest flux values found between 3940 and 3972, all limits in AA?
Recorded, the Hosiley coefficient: -0.50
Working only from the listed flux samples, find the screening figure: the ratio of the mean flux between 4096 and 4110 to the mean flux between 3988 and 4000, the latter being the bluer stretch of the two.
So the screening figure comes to 0.92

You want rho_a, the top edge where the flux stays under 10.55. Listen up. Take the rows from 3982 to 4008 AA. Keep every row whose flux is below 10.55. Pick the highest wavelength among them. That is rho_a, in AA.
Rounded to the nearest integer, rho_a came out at 3989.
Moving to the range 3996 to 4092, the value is 4091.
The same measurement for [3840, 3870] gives 3860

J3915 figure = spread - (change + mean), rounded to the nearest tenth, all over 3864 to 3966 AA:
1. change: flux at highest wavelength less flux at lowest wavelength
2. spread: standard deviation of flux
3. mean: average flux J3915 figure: -7.3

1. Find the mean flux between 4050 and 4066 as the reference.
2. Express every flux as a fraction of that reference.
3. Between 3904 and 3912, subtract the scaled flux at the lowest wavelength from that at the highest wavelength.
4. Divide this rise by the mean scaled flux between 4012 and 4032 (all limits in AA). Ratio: 0.01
